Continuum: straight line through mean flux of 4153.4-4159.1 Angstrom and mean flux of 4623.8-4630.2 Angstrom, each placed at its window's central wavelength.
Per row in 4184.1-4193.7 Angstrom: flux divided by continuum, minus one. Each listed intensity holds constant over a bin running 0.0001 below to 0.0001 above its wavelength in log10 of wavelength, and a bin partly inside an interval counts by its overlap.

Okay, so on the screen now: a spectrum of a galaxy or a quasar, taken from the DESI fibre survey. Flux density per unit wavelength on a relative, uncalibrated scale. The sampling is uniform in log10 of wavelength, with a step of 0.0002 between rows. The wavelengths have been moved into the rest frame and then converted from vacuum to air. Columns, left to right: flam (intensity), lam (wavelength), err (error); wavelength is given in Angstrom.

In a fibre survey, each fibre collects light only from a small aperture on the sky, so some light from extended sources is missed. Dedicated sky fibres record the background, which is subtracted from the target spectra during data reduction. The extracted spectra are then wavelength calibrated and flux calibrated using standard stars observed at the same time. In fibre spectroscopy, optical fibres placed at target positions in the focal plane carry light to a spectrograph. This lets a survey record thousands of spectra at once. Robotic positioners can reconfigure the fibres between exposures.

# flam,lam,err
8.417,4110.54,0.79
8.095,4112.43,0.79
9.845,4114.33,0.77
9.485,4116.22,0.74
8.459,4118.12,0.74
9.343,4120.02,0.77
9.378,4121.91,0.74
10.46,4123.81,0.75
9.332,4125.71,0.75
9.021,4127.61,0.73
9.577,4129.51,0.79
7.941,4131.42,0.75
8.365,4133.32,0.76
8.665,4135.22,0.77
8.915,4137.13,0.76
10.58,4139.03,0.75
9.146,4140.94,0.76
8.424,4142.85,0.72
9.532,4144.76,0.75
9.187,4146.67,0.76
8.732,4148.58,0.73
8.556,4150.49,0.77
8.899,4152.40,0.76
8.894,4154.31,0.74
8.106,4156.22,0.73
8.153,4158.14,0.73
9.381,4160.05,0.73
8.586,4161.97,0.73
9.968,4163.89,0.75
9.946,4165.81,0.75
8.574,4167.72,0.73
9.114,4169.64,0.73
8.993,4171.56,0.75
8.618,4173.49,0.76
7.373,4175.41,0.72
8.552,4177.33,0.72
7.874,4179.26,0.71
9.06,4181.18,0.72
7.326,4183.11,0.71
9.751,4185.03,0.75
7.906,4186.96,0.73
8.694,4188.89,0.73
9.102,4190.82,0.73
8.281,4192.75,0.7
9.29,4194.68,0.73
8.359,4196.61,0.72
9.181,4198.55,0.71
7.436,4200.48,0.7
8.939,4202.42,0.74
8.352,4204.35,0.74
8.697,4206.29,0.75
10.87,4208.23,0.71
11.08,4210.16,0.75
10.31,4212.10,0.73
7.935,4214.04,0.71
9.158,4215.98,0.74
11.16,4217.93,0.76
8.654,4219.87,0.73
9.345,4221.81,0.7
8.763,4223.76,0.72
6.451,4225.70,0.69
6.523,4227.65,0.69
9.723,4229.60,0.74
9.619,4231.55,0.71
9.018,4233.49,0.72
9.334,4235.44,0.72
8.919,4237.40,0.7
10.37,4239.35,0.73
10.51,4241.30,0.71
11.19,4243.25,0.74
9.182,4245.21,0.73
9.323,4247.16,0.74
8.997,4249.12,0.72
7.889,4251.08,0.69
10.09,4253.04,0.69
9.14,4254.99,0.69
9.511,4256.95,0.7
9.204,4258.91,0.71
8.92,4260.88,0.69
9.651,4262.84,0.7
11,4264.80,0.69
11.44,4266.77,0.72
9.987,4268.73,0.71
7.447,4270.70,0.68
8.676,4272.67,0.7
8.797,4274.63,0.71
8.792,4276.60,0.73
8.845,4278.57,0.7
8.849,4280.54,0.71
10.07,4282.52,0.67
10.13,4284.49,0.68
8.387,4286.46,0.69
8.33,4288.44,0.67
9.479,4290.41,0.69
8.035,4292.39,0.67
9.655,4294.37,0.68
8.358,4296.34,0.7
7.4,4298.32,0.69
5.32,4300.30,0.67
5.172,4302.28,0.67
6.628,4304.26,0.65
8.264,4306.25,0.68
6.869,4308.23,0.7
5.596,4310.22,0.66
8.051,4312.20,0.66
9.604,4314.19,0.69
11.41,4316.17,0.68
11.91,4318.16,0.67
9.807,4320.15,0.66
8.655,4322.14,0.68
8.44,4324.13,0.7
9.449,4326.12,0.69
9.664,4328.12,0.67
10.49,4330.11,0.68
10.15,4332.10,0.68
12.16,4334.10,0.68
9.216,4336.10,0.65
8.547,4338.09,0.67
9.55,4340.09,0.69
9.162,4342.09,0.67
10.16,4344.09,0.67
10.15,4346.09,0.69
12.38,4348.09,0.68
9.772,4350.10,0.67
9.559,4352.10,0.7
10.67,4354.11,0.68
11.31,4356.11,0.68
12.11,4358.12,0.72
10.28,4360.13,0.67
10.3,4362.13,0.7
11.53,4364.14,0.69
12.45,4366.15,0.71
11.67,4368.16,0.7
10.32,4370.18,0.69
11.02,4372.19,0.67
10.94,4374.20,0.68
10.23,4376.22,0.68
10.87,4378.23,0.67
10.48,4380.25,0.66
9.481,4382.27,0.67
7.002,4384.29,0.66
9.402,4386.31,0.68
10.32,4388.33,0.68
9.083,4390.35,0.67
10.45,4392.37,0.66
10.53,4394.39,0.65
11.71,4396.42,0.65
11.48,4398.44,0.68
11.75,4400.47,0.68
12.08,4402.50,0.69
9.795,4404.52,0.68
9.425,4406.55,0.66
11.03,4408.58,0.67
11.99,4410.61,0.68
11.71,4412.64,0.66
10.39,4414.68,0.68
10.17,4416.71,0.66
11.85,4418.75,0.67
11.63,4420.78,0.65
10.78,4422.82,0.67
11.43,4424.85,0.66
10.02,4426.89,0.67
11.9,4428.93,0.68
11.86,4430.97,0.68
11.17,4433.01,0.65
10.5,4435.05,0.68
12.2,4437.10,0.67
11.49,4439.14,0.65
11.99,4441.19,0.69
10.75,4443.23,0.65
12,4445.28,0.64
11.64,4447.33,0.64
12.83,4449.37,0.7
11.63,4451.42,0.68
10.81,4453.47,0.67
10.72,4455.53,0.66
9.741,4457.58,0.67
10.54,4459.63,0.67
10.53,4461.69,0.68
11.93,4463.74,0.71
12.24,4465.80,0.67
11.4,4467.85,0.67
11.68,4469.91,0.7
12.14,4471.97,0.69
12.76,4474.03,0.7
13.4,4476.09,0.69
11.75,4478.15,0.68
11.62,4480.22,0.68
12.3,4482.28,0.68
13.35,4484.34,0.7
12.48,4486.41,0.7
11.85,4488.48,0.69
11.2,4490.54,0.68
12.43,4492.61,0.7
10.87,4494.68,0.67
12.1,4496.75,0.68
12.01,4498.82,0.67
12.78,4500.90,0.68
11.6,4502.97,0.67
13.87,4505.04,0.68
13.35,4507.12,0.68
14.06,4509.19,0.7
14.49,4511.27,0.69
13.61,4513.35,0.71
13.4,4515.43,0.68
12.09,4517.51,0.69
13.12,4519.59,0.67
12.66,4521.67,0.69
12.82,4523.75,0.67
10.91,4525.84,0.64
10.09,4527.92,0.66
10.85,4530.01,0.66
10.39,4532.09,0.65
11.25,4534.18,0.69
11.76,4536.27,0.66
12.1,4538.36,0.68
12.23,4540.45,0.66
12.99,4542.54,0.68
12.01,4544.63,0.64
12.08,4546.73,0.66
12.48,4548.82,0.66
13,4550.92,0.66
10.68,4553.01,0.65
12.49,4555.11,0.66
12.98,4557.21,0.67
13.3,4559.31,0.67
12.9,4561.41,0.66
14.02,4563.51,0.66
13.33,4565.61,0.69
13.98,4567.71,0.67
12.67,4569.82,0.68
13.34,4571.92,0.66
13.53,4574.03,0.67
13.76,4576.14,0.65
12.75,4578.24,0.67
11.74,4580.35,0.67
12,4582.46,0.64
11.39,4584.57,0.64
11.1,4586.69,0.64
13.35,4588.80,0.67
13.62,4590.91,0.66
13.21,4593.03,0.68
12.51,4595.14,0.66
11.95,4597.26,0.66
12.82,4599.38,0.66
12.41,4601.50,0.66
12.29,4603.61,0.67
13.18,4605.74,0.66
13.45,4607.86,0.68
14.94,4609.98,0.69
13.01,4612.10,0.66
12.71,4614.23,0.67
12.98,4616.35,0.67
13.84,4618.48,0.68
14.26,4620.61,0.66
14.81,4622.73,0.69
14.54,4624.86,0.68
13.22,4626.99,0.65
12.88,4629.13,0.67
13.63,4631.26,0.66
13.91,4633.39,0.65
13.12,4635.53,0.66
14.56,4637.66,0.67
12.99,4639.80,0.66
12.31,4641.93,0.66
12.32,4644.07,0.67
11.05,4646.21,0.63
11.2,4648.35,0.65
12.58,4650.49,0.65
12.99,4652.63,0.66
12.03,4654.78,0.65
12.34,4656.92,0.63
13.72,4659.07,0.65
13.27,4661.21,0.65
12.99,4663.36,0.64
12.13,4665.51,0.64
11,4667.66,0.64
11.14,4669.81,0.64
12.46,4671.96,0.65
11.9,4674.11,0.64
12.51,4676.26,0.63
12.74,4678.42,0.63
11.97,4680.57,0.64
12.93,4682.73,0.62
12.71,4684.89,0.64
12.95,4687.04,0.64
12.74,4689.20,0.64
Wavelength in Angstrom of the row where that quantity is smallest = 4186.96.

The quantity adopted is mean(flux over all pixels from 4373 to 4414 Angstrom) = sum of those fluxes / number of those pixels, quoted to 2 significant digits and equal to 10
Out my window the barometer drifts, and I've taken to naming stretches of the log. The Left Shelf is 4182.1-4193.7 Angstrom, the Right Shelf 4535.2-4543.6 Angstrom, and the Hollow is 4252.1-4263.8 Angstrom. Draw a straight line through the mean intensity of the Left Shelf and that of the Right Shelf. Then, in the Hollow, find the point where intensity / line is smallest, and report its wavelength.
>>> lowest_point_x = 4260.88 Angstrom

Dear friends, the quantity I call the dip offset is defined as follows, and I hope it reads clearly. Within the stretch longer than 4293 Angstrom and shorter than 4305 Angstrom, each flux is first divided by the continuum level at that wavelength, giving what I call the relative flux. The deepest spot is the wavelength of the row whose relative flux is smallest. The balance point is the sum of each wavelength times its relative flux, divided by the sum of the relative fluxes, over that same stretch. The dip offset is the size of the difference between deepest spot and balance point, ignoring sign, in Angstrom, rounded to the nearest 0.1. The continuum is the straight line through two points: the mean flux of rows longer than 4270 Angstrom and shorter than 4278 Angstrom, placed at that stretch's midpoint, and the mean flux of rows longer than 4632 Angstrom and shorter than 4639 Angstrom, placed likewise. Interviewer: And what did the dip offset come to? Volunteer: 3.6 Angstrom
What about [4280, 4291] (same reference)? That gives 3.1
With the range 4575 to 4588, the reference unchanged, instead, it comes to 5.5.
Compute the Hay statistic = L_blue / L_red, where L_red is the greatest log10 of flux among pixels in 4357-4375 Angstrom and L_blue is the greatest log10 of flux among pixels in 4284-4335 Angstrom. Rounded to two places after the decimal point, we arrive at 0.99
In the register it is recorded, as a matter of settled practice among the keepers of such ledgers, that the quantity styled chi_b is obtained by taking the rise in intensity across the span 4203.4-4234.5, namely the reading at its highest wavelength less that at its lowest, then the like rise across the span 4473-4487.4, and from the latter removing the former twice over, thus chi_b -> -1.6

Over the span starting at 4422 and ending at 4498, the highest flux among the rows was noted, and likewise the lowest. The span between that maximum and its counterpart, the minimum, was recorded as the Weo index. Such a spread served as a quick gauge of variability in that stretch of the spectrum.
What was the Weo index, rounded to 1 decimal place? 3.7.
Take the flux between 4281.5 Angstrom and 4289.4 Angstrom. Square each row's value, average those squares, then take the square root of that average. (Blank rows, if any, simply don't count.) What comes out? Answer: 9.3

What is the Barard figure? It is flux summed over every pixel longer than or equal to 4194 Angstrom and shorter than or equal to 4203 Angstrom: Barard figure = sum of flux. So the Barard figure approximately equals 43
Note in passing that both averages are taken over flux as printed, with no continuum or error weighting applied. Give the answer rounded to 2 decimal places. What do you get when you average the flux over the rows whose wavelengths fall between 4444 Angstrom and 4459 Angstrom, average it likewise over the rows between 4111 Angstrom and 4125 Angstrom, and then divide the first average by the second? 1.22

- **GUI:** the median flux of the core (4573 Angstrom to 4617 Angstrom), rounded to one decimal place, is 12.8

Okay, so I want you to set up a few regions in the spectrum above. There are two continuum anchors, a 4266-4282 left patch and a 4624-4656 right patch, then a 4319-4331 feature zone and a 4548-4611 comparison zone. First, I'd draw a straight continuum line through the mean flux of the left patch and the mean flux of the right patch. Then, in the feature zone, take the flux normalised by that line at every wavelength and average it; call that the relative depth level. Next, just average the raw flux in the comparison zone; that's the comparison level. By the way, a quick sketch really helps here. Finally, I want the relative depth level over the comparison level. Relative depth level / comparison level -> 0.076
